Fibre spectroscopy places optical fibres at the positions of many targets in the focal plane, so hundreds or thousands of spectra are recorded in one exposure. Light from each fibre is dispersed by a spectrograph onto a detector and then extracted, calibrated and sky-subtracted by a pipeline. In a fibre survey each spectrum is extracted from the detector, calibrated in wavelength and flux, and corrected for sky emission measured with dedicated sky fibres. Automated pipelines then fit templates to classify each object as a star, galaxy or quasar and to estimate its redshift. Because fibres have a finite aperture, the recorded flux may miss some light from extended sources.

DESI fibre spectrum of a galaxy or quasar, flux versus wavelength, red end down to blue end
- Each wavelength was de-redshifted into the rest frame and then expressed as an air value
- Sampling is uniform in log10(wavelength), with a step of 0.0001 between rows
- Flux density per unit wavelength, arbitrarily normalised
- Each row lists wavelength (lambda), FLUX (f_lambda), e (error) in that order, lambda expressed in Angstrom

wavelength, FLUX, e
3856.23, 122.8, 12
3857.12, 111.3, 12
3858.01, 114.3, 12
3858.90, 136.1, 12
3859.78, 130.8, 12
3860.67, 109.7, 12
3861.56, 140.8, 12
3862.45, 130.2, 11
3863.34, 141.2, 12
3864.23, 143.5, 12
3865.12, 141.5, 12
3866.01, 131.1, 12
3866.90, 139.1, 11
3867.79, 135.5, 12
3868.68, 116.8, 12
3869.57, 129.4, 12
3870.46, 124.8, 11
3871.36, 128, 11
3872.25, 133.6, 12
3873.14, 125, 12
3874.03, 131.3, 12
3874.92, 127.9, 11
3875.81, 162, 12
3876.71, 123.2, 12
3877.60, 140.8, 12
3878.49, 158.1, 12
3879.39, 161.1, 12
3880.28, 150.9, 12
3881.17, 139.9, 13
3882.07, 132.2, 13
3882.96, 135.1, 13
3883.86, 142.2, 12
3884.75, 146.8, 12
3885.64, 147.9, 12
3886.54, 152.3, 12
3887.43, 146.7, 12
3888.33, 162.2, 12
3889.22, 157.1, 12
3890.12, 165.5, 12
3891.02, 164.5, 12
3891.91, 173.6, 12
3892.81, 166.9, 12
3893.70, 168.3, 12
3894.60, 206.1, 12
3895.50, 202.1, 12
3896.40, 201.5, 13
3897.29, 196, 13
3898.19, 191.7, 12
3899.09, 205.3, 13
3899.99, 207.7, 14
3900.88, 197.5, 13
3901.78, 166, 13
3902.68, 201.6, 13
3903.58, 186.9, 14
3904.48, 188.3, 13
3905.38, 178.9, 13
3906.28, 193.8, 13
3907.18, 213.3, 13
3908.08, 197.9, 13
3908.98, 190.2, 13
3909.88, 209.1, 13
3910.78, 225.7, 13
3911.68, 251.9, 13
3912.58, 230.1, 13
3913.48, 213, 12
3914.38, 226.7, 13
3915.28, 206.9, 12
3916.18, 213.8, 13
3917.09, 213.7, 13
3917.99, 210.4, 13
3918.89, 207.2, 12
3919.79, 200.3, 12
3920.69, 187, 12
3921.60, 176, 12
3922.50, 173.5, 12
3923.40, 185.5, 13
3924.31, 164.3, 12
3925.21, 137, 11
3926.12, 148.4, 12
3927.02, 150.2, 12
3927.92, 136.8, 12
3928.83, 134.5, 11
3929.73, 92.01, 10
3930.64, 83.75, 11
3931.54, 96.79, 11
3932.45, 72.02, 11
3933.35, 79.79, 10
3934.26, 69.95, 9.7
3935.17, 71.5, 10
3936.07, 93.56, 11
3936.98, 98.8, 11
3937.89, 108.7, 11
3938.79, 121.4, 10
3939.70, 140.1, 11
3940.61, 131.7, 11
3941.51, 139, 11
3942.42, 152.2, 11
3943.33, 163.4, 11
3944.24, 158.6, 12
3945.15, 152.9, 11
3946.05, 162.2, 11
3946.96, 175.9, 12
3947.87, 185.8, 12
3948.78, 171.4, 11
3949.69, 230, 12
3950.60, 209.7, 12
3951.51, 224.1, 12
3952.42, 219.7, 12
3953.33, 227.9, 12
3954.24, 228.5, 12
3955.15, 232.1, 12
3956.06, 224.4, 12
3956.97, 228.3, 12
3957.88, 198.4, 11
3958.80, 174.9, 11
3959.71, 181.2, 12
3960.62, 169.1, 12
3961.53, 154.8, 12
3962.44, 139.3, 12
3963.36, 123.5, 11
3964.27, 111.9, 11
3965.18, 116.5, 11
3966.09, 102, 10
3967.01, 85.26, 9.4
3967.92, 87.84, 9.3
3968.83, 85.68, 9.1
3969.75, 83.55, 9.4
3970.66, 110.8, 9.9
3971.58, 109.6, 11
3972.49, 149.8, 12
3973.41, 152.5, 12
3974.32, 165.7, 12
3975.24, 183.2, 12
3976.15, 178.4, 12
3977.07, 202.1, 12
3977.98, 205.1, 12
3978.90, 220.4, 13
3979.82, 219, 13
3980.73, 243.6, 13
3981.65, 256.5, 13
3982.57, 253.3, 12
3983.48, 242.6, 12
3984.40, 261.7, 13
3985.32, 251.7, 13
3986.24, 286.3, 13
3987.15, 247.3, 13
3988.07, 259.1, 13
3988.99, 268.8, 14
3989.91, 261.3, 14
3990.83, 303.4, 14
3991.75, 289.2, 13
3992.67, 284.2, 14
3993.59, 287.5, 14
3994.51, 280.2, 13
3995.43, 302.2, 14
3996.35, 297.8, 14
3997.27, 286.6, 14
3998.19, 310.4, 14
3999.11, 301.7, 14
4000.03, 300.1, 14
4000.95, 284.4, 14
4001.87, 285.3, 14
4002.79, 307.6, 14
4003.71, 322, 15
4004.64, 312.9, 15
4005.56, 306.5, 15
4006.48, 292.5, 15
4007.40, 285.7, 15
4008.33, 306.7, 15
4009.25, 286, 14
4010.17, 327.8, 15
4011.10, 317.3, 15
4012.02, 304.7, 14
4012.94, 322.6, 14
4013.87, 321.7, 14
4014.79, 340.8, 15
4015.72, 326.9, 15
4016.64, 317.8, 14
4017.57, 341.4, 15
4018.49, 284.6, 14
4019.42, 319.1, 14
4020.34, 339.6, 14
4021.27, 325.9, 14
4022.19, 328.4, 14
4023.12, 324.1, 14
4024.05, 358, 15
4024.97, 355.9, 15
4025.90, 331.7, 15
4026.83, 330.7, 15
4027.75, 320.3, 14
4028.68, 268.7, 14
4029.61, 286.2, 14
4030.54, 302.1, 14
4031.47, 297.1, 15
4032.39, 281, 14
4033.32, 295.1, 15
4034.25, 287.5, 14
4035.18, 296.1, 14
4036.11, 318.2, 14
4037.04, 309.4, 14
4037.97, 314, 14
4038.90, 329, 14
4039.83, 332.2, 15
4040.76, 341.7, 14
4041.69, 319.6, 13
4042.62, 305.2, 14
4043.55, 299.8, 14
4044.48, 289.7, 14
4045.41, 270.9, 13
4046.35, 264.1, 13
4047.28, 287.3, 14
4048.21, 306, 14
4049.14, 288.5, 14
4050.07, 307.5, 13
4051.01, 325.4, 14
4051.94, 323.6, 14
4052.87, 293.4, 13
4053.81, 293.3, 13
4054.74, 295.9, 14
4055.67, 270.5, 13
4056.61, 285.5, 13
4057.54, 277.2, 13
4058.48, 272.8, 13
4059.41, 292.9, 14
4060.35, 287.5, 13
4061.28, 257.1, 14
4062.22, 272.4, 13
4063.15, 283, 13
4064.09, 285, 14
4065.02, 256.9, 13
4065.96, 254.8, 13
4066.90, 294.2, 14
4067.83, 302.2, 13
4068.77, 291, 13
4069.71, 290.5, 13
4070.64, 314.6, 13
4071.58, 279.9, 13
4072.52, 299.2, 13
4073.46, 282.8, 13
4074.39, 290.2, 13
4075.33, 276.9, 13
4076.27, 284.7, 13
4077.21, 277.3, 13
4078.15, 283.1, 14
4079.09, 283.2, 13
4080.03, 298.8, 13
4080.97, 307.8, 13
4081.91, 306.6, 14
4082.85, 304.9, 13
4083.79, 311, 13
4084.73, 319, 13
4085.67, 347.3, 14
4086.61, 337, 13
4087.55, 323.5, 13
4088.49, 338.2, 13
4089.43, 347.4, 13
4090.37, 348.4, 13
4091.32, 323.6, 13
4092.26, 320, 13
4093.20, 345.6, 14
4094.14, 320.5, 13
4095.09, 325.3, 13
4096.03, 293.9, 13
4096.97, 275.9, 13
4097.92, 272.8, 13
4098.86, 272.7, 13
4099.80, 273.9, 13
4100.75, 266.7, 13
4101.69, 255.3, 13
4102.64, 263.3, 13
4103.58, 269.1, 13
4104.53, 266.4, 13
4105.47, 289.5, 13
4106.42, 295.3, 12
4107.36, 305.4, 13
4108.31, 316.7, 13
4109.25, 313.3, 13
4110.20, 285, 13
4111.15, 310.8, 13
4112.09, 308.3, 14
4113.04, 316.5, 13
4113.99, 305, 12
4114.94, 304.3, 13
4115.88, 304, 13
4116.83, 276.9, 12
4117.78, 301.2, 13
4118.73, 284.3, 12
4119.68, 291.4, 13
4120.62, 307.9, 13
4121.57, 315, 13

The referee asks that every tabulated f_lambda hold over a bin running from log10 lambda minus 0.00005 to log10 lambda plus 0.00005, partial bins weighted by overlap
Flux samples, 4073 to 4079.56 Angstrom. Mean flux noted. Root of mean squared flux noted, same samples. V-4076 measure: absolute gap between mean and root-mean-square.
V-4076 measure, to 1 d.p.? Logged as 0.0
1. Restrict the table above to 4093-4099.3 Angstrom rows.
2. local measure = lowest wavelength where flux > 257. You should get 4093.20 Angstrom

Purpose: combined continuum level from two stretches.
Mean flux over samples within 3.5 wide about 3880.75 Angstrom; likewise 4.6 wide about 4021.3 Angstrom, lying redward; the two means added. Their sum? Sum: 473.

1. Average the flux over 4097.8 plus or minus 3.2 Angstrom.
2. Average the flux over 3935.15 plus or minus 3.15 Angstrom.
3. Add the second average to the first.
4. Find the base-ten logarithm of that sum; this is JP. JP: 2.57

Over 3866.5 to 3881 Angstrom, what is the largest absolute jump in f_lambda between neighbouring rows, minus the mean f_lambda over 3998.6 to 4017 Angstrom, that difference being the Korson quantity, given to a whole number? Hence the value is -270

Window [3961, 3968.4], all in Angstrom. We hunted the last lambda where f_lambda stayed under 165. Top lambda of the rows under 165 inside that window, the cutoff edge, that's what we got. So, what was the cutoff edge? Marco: 3967.92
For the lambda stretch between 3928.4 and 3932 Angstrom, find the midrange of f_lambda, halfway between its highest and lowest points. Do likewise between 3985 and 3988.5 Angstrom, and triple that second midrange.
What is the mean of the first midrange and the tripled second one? 455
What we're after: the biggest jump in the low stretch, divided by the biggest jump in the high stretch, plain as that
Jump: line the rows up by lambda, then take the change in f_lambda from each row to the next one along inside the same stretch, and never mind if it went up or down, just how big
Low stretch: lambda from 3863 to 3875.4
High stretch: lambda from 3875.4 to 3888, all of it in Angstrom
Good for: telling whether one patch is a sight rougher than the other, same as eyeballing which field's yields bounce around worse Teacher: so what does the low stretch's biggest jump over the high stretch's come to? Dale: 0.5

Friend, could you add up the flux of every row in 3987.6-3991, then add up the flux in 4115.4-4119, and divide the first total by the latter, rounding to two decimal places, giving 0.94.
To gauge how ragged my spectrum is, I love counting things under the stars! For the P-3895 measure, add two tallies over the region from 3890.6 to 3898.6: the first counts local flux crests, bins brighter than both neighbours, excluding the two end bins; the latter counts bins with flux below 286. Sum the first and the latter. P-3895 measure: 11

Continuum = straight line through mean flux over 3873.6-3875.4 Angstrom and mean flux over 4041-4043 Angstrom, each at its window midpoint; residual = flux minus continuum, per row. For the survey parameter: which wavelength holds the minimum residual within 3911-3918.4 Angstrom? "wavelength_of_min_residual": 3915.28 Angstrom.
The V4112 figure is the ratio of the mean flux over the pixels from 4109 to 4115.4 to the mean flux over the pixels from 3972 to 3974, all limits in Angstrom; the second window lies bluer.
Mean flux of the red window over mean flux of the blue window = 2.0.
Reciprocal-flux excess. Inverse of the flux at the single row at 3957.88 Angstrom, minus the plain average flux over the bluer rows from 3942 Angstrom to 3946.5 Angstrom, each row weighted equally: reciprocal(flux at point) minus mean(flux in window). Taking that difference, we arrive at -158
